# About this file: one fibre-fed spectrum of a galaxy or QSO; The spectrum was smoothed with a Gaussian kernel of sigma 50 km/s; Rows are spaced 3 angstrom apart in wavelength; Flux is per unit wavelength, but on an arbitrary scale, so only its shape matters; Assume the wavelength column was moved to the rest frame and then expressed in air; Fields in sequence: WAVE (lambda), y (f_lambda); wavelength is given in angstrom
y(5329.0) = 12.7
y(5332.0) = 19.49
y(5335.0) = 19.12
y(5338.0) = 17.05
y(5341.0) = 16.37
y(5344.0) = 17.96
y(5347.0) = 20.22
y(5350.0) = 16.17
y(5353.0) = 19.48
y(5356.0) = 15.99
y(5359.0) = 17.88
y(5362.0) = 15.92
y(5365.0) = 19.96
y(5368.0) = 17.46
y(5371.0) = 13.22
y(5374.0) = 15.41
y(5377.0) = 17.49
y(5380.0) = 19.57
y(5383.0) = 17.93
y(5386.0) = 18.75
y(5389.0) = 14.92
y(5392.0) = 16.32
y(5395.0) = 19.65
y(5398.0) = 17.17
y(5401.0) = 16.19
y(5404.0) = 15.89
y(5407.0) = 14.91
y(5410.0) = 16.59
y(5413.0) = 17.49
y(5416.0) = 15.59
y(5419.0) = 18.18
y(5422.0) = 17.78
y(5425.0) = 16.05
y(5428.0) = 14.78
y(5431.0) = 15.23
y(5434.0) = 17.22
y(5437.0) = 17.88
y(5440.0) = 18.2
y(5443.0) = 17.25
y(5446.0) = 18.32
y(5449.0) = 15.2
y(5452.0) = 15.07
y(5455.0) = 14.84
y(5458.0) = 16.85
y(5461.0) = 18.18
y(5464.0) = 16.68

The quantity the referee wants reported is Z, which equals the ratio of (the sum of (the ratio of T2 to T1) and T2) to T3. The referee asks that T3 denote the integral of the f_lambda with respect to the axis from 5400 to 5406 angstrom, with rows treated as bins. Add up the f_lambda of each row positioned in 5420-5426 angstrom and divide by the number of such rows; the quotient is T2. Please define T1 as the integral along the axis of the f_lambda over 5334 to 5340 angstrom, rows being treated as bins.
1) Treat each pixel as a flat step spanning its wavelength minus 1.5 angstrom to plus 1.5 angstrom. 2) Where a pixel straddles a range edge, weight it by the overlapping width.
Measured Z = 0.179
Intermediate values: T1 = 107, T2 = 16.9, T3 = 96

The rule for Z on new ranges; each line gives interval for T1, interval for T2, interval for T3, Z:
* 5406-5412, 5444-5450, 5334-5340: 0.158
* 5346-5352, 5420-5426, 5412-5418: 0.171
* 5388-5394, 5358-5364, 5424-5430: 0.185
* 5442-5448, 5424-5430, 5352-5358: 0.147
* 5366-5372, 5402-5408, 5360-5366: 0.146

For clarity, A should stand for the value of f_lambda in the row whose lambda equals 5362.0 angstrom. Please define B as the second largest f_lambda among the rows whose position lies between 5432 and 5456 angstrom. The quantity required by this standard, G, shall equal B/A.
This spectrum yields 1.14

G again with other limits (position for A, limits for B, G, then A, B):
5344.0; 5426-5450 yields 1.01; 17.96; 18.2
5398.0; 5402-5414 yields 0.97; 17.17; 16.59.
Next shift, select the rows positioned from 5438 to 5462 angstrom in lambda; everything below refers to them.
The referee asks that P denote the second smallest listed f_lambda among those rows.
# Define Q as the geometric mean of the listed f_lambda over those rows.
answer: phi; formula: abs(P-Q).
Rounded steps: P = 15.07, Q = 16.7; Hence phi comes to 1.61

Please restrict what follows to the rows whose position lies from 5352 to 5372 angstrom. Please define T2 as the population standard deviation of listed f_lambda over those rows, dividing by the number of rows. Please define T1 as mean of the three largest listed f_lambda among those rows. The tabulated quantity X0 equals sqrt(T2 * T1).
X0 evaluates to 6.4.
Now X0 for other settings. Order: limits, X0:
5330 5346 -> 4.7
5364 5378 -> 6.4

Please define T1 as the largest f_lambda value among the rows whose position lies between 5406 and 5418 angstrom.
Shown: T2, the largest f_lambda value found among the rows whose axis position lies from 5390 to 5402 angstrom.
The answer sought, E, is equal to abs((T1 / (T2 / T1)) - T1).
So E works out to 1.9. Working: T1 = 17.49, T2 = 19.65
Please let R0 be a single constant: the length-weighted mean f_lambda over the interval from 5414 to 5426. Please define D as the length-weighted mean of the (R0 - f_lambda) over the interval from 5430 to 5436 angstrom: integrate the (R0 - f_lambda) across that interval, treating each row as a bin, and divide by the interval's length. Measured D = 0.5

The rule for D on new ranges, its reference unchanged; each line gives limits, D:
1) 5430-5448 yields -0.4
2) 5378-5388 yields -1.5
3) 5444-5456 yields 1.0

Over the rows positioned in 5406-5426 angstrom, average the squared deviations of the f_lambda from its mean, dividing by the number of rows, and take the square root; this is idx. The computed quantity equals 1.12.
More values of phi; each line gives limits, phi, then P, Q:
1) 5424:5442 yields 1.28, 15.23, 16.5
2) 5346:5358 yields 1.69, 16.17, 17.9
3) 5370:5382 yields 0.84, 15.41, 16.3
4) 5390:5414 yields 0.84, 15.89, 16.7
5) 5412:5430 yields 1.01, 15.59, 16.6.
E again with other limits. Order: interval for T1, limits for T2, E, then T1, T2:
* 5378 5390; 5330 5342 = 0.1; 19.57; 19.49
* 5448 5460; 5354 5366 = 2.6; 16.85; 19.96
